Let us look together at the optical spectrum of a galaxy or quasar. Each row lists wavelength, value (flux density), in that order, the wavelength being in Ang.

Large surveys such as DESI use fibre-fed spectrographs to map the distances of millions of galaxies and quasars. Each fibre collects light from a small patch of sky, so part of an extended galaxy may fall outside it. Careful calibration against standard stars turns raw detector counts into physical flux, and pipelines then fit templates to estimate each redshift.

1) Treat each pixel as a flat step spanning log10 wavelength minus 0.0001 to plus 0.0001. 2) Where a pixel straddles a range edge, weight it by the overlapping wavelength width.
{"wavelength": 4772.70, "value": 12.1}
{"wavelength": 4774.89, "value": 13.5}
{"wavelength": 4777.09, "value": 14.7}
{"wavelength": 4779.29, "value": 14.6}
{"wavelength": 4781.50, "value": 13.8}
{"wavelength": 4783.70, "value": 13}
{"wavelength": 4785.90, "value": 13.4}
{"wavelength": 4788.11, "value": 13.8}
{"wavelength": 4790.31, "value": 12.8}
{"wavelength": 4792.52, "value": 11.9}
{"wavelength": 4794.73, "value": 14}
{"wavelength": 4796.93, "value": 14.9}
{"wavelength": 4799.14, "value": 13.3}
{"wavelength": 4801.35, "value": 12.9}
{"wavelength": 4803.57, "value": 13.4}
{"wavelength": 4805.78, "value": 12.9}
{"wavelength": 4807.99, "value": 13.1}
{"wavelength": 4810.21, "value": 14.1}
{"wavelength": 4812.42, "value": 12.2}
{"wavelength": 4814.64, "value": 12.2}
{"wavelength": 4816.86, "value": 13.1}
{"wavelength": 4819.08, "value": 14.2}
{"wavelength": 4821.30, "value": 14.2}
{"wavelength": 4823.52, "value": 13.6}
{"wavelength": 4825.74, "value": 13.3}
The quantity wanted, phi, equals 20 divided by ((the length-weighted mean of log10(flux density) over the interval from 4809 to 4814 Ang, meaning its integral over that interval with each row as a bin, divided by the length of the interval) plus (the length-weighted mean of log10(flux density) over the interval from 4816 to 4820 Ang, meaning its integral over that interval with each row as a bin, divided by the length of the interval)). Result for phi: 8.89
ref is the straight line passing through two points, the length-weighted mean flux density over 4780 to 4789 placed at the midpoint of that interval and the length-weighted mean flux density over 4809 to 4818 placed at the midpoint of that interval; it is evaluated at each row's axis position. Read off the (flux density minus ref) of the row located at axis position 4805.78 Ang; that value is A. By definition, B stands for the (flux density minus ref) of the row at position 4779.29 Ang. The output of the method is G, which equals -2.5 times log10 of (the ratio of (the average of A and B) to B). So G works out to 1.0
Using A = -0.2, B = 1.0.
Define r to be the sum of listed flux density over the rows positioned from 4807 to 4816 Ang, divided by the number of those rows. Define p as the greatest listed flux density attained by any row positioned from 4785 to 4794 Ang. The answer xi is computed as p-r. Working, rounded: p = 13.8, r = 12.9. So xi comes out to 0.9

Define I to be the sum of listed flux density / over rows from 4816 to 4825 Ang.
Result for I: 55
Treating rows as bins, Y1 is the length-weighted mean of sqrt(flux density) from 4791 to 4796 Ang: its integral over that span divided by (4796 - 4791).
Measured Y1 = 3.61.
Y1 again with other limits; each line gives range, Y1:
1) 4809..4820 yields 3.62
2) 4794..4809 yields 3.67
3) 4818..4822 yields 3.77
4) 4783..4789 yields 3.66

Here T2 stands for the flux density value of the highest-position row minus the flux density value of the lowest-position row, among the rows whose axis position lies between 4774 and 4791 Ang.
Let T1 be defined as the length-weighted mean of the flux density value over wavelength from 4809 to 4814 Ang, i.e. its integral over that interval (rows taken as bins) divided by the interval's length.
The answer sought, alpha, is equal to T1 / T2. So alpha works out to -19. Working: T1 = 13.05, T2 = -0.7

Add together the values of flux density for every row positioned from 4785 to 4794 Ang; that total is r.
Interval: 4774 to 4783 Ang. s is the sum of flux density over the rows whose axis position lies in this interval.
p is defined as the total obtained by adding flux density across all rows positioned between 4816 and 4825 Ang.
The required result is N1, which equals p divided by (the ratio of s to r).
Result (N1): 51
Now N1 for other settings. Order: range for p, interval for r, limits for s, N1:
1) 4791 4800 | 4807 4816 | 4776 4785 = 50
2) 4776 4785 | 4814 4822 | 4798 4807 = 57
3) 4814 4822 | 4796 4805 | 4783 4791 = 55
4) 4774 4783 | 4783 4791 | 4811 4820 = 58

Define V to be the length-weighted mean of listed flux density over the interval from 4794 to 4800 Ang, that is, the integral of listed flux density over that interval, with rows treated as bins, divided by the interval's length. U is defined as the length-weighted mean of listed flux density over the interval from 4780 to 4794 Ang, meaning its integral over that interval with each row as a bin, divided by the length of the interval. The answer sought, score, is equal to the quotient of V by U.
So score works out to 1.07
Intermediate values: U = 13.17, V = 14.1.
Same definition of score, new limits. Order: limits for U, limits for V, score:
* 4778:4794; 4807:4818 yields 0.97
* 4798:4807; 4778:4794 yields 1.02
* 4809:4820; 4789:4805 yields 1.01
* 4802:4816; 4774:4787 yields 1.07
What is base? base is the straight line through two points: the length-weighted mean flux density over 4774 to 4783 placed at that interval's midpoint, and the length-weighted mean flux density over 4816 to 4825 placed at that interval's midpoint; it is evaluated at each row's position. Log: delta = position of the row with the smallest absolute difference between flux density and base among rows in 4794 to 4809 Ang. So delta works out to 4794.73 Ang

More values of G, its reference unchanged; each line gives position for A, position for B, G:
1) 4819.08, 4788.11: -1.0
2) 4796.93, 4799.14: -2.5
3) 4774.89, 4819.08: 1.0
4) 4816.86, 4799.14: -0.8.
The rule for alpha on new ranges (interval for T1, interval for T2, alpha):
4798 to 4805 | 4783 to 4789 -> 16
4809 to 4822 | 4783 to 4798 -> 7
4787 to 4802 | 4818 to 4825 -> -22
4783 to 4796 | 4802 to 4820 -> 16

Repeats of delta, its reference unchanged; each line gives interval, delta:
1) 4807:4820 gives 4810.21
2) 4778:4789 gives 4788.11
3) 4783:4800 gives 4794.73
